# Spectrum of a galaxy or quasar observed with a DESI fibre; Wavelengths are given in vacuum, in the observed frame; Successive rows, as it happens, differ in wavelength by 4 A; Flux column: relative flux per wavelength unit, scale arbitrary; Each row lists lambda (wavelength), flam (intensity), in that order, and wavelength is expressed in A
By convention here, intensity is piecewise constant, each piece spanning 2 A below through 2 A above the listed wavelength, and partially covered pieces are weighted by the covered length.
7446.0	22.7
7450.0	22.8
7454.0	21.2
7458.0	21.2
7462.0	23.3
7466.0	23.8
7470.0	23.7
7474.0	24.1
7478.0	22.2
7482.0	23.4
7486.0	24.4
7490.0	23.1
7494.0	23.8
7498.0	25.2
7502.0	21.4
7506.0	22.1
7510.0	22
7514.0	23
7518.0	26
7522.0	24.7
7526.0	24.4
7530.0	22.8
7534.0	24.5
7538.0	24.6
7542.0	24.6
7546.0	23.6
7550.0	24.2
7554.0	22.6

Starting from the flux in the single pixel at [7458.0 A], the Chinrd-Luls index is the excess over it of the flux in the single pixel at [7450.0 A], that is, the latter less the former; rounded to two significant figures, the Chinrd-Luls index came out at 1.6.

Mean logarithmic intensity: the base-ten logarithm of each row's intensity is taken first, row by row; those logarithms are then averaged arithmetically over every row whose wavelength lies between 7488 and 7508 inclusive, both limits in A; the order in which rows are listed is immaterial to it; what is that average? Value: 1.36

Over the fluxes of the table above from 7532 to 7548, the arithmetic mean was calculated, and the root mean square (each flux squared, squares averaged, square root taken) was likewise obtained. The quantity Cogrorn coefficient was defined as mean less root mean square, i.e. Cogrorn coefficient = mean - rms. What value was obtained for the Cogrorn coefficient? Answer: -0.004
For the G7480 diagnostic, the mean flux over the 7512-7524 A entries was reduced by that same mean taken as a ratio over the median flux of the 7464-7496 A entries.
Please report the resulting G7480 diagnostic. 23.5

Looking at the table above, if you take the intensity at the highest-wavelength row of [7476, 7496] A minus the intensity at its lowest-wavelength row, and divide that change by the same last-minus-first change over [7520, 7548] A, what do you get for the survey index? -1.5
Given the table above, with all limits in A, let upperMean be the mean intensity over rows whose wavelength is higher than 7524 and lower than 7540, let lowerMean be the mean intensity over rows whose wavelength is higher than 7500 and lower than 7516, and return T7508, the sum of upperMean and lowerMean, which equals 46.2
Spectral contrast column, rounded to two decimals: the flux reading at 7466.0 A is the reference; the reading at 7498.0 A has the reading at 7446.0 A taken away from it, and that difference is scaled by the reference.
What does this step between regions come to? 0.11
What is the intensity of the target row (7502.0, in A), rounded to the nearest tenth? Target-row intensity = 21.4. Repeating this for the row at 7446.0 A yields 22.7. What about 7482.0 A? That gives 23.4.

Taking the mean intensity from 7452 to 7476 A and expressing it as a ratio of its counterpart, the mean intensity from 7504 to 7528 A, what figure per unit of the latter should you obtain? 0.966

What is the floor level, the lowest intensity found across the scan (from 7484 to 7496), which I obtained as 23.1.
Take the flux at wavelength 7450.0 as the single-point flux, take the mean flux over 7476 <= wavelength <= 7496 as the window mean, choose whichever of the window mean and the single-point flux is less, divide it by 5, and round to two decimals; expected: 4.56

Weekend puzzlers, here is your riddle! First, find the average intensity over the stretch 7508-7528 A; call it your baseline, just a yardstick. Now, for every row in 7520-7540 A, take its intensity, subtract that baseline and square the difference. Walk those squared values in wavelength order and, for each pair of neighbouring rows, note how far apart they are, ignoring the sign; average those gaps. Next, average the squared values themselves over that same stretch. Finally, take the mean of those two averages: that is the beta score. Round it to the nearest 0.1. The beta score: 0.6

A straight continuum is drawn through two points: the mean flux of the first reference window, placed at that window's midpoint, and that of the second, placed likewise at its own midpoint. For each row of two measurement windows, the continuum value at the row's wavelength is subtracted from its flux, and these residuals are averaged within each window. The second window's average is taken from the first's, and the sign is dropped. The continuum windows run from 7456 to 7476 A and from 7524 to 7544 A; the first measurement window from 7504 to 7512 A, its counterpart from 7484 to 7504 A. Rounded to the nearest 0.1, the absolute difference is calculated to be 1.7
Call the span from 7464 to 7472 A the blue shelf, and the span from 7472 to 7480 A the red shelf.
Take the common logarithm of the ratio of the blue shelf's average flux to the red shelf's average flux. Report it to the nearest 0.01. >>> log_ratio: 0.01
